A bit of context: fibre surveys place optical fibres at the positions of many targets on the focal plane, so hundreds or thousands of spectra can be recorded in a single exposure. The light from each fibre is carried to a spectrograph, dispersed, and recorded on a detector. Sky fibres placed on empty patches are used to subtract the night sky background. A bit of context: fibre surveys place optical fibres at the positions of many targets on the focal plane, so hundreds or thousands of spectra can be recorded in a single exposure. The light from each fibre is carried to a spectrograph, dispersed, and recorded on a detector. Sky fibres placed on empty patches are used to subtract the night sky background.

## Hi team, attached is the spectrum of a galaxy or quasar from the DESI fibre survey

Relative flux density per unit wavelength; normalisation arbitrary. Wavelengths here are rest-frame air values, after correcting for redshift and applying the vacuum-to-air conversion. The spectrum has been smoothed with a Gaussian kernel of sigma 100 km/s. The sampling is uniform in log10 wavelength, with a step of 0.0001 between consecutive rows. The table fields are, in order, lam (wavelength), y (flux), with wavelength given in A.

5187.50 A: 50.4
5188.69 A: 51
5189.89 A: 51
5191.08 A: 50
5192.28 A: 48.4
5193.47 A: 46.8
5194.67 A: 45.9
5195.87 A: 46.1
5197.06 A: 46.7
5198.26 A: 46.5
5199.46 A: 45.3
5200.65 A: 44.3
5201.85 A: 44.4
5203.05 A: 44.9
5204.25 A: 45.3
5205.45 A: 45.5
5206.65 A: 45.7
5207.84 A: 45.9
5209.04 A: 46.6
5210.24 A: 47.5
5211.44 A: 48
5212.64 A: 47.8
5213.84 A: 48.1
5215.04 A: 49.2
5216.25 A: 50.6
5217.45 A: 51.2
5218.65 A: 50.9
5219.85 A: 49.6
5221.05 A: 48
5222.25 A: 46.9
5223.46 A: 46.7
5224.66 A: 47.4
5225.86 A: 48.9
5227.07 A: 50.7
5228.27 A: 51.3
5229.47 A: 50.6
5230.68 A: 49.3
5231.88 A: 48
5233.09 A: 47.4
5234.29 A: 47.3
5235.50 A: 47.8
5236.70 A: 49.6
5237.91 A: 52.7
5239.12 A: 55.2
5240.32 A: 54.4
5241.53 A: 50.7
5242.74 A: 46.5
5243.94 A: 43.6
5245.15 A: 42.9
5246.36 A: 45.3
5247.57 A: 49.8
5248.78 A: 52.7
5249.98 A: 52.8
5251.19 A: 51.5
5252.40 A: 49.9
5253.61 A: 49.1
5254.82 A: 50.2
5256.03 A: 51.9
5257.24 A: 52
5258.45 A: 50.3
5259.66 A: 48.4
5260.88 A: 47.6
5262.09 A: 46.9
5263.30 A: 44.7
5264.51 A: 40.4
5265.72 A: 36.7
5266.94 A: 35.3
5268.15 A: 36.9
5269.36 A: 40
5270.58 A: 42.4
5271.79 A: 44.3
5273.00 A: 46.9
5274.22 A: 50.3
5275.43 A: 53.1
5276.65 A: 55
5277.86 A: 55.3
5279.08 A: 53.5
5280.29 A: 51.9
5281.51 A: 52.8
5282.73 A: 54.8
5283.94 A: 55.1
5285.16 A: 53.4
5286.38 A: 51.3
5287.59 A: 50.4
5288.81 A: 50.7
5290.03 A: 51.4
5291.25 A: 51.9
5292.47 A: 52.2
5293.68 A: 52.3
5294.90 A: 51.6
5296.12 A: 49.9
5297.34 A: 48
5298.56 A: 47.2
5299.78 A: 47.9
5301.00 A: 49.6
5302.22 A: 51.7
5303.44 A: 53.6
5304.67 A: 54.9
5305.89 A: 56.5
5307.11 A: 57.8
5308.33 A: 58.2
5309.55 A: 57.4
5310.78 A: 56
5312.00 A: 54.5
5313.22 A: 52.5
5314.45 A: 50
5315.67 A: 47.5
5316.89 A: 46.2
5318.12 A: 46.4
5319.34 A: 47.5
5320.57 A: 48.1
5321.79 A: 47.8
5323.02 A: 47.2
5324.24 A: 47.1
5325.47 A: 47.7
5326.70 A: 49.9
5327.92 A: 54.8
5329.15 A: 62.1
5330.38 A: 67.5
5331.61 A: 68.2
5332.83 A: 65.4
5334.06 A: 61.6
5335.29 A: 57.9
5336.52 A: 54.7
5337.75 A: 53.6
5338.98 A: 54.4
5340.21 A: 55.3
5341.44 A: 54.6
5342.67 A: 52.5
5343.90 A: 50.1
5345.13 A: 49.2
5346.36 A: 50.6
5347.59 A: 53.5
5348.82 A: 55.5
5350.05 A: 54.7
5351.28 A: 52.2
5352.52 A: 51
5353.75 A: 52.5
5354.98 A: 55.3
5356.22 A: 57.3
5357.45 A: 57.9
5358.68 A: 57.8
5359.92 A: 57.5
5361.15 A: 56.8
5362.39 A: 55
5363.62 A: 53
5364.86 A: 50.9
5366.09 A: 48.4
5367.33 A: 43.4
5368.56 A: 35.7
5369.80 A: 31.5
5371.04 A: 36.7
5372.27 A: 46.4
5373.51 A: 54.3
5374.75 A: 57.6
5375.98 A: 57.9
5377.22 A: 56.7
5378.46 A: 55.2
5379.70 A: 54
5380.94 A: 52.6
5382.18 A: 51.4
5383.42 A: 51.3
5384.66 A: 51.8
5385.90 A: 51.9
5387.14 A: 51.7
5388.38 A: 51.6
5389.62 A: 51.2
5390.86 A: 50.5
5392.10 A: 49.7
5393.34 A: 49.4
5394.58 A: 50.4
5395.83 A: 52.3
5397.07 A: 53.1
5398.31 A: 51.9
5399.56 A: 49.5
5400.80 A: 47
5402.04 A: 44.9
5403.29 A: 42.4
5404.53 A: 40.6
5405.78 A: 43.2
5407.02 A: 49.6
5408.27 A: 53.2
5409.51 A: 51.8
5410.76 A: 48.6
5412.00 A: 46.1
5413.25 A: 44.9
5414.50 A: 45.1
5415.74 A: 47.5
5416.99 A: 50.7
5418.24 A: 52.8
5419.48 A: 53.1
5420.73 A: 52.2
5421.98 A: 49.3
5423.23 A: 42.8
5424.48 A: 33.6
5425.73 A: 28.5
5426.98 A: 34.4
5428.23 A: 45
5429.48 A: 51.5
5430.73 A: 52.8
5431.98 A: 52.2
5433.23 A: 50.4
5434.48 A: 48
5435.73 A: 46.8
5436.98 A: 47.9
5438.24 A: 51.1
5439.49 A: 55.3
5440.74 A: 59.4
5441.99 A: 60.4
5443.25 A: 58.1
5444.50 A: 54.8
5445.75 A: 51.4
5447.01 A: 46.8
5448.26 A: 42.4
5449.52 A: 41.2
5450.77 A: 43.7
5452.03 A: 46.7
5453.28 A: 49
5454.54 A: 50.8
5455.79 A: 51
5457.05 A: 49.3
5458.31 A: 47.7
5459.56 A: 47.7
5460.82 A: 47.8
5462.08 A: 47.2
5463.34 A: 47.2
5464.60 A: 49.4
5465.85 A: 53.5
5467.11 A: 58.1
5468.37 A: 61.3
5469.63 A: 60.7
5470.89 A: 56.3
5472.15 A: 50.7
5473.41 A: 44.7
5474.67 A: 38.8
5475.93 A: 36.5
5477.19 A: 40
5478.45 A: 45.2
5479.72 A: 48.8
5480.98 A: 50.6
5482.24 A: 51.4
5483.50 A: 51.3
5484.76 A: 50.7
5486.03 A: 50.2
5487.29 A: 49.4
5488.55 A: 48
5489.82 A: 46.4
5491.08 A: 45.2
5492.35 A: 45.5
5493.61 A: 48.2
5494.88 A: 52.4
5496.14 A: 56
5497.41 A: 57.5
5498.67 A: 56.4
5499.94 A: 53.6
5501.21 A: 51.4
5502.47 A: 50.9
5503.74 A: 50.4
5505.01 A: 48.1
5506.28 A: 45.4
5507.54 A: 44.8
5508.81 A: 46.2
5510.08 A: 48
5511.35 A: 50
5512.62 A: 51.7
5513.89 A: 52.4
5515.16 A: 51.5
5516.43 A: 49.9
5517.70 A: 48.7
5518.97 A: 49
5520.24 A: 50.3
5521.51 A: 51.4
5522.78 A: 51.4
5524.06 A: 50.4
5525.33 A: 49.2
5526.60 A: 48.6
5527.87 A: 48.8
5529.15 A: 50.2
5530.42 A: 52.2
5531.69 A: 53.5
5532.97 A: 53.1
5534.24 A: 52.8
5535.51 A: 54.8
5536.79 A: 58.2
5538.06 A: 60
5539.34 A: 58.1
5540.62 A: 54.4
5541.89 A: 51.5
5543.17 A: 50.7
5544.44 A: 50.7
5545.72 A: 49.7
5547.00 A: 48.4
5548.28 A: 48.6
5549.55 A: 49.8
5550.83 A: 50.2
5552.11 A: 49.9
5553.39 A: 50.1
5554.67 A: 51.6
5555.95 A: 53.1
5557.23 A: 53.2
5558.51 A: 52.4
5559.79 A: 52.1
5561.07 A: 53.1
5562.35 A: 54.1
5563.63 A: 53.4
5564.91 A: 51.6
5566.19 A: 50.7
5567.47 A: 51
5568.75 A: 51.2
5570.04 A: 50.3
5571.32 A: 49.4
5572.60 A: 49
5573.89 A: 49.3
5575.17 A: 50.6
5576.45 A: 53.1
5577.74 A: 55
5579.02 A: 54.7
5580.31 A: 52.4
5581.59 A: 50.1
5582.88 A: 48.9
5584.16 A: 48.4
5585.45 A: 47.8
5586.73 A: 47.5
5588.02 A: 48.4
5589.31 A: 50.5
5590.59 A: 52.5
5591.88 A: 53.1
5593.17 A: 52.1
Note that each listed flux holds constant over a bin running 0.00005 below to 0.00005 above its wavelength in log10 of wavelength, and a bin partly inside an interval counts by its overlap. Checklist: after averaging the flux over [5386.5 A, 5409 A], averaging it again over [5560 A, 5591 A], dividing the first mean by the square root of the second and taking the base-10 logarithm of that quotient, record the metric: 0.837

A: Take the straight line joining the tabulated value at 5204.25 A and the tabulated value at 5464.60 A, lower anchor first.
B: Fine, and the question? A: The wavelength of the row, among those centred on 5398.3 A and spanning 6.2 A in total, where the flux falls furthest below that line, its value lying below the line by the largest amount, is 5400.80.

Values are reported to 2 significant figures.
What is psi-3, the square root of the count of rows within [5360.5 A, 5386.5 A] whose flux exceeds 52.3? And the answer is 3.2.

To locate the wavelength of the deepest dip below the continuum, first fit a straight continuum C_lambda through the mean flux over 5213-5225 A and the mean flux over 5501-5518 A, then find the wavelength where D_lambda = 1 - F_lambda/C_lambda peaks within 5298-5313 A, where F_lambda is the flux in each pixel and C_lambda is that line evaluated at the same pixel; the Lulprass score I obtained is 5298.56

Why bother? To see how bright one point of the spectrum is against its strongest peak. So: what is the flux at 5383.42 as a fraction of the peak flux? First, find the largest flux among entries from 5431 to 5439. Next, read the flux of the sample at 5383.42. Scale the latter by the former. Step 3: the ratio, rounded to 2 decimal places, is 0.98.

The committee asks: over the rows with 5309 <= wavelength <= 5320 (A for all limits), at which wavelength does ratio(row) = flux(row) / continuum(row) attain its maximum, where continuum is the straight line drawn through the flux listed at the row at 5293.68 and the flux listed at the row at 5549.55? 5309.55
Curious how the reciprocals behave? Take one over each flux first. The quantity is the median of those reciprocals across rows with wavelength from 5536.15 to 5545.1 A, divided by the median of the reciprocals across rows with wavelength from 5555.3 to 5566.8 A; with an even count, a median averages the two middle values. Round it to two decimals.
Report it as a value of 0.98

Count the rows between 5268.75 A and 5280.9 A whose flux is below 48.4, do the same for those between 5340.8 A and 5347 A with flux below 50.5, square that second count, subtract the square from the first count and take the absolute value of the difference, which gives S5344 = 0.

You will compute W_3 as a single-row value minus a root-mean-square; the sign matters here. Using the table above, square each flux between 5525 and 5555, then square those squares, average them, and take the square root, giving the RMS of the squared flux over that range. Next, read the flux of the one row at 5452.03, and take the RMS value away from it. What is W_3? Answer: -2676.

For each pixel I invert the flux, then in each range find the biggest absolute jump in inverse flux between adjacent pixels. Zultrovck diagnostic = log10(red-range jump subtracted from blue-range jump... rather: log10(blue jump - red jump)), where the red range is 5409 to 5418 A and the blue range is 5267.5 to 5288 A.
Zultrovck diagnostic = -3.11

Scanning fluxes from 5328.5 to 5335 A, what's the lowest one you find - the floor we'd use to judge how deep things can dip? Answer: 61.6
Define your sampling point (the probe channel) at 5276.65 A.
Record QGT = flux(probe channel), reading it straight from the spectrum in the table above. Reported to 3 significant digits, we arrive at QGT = 55.0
